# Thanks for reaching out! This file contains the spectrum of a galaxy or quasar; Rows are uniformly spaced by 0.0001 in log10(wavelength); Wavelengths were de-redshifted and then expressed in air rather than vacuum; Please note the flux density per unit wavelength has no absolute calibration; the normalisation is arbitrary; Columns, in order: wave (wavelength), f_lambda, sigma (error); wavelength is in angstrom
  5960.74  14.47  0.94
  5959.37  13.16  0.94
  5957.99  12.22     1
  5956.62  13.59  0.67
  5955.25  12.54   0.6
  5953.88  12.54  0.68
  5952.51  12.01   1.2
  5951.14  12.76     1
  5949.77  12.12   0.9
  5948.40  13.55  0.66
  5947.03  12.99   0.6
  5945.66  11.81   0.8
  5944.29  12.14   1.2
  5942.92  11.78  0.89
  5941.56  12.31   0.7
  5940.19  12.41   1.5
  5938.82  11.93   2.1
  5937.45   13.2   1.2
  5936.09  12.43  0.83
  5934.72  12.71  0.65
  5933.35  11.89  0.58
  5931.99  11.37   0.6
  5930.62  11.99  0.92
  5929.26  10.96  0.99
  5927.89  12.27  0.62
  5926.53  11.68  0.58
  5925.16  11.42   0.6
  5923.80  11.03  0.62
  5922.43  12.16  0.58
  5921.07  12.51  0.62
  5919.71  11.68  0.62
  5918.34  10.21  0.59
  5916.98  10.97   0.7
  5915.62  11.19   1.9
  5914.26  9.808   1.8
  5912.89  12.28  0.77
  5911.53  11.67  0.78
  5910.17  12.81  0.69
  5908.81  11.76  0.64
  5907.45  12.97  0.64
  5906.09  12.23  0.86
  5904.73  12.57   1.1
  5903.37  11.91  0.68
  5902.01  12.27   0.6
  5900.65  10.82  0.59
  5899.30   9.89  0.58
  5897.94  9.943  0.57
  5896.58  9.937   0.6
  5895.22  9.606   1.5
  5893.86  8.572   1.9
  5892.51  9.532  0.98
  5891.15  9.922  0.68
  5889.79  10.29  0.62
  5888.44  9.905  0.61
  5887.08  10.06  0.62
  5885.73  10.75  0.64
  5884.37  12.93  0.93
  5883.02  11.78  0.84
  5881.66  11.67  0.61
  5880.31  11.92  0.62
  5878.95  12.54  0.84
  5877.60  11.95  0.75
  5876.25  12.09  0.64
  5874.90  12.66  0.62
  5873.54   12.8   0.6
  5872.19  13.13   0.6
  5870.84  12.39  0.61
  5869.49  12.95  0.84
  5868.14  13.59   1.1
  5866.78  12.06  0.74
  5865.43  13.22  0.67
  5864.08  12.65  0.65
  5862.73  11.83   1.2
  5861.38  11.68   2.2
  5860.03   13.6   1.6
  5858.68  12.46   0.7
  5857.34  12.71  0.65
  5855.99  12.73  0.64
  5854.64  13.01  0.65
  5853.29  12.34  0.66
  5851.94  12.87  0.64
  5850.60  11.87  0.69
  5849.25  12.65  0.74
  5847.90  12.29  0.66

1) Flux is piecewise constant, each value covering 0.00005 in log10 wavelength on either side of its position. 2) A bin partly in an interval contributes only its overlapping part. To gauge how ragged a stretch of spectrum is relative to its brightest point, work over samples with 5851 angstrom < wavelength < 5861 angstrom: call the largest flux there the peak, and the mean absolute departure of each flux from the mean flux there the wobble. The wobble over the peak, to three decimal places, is 0.022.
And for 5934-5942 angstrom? 0.023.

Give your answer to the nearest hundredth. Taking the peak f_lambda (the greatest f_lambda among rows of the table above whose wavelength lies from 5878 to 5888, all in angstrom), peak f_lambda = 12.93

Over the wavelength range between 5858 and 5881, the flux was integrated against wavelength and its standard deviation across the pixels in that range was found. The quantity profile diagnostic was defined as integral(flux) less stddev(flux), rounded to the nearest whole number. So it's 288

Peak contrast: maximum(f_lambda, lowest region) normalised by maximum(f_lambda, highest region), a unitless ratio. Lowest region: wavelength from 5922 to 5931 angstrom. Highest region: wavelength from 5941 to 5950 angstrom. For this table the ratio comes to 0.91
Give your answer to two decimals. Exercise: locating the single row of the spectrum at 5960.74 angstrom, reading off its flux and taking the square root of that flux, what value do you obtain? 3.80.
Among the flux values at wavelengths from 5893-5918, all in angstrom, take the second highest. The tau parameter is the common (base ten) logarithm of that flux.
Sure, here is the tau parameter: 1.11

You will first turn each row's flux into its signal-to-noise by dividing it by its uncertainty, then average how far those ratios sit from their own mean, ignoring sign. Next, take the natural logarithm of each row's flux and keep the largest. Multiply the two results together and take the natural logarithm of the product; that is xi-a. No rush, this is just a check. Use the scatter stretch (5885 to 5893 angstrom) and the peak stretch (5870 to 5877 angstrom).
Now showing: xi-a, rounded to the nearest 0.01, 1.59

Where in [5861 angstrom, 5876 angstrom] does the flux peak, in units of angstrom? 5868.14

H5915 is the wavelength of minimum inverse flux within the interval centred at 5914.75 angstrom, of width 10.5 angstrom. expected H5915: 5910.17 angstrom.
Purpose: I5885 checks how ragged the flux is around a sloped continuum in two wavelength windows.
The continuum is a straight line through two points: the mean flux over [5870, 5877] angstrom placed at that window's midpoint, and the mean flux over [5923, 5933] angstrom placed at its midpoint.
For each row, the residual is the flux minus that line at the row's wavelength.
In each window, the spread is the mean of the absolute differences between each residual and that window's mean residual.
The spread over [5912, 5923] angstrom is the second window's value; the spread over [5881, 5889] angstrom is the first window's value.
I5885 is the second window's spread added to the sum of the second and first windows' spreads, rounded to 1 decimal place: 2.6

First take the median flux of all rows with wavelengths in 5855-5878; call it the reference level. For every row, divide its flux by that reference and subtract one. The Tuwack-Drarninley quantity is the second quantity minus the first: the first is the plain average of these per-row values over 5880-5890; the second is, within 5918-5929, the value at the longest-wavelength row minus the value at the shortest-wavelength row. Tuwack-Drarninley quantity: 0.28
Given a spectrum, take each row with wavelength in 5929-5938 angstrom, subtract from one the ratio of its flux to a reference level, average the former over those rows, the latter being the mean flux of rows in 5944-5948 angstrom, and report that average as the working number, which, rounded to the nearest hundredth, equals 0.02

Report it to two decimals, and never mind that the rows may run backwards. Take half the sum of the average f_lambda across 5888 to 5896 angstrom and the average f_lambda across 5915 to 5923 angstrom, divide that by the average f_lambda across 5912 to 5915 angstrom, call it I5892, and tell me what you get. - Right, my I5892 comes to 0.95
